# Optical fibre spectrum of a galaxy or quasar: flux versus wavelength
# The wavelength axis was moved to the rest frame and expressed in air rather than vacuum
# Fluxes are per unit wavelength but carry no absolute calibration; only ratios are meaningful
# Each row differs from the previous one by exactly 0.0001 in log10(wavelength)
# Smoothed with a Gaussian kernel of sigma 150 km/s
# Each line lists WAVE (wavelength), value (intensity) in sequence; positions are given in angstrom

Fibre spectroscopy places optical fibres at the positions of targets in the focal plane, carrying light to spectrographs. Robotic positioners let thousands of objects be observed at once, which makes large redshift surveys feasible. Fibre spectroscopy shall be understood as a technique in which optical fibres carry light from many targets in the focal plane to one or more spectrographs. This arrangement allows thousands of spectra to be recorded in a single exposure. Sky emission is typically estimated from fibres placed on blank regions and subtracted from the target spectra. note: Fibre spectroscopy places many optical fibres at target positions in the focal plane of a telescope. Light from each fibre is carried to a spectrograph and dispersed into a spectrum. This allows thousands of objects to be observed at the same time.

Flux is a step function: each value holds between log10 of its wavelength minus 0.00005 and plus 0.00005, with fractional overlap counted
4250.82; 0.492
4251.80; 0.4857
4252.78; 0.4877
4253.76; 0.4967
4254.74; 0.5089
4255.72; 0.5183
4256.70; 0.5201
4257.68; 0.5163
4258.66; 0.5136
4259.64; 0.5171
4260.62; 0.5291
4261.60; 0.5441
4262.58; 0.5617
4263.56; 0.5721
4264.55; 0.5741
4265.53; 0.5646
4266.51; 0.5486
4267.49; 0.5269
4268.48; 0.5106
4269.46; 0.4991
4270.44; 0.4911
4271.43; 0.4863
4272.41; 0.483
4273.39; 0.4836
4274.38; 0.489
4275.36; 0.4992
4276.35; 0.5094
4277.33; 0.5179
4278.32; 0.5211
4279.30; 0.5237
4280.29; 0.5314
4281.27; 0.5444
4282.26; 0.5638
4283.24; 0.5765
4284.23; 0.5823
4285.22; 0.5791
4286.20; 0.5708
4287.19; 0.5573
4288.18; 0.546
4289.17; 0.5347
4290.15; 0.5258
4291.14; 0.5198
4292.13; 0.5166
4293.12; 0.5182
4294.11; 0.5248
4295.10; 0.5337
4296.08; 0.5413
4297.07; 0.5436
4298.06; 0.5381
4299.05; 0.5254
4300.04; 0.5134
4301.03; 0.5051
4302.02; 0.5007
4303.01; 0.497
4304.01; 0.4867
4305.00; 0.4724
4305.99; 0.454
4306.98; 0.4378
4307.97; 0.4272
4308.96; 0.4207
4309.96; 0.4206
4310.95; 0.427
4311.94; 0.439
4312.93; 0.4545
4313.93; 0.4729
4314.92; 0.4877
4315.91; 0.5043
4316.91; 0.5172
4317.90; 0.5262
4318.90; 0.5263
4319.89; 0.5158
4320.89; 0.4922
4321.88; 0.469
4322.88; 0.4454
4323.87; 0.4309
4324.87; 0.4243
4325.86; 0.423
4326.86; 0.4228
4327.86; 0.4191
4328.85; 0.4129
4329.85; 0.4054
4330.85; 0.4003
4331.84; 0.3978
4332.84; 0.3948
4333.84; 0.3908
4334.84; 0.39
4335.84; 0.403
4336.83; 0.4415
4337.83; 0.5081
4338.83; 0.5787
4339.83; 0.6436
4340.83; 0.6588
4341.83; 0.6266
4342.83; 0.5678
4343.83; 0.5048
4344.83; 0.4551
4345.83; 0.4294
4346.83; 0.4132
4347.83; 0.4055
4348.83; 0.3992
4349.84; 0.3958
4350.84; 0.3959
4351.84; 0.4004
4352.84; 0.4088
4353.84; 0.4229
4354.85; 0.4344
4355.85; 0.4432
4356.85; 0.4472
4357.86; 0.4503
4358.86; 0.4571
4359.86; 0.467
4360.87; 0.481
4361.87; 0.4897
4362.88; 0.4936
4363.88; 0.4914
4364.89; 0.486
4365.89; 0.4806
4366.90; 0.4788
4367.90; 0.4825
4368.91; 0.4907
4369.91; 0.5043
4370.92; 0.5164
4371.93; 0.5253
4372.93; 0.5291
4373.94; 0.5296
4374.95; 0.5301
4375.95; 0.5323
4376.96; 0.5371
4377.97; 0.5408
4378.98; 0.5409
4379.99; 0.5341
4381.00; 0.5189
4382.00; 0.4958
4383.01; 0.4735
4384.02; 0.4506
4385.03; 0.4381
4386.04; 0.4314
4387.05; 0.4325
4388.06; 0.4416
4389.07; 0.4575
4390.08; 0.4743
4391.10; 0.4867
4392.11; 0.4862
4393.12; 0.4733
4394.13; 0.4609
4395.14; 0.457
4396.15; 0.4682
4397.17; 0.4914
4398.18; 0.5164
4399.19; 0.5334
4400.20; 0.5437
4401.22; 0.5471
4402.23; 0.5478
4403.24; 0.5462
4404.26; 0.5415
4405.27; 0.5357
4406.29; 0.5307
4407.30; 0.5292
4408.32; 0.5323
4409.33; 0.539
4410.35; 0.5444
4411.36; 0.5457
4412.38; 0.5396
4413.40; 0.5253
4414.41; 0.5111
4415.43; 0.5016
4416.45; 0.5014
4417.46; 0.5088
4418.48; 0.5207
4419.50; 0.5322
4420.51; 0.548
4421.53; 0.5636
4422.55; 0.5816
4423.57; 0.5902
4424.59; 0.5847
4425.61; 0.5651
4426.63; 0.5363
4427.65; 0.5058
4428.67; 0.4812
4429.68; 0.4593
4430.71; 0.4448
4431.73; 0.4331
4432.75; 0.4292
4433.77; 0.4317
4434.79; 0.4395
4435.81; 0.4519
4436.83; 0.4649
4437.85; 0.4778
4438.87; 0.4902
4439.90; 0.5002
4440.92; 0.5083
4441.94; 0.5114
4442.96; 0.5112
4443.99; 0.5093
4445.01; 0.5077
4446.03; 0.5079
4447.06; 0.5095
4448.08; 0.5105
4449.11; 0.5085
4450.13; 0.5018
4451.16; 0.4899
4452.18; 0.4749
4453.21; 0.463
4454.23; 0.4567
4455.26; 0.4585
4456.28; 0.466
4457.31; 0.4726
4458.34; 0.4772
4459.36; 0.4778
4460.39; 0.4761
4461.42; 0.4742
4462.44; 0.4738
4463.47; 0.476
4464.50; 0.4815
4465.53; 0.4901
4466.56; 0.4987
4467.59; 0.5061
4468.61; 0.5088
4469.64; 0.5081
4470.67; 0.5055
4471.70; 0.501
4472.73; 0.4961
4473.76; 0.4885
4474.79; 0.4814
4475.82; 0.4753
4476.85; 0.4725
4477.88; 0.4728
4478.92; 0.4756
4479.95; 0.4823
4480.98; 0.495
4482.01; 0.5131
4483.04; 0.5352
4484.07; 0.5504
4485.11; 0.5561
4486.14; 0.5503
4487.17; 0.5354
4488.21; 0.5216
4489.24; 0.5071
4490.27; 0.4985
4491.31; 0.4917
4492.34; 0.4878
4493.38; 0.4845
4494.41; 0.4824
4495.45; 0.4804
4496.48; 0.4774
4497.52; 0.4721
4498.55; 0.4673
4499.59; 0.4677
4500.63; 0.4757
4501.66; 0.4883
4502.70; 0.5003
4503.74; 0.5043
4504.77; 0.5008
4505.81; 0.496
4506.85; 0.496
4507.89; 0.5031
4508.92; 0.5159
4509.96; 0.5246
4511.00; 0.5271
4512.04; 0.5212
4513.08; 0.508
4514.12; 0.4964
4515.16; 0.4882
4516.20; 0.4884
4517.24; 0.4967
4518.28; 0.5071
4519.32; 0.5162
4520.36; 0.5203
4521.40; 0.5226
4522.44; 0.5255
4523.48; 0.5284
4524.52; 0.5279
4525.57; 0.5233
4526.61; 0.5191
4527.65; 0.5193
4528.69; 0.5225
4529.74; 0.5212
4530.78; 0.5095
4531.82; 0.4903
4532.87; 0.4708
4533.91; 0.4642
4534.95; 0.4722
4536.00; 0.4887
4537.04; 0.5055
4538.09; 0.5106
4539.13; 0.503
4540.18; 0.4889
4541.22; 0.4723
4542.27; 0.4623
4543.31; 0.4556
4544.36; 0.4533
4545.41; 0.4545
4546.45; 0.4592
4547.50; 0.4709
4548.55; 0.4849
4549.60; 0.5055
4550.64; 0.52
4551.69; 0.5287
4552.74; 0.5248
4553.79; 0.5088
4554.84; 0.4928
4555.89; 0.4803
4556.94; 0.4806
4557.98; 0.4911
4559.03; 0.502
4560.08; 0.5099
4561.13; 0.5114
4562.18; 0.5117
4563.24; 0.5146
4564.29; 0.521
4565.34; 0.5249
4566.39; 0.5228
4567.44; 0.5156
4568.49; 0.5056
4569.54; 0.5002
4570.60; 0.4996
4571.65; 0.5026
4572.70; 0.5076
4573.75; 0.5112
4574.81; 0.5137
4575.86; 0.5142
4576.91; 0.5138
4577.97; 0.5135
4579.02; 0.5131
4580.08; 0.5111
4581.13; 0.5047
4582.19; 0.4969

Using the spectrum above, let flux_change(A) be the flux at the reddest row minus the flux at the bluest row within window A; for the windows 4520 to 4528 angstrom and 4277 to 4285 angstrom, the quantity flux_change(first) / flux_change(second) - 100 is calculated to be -100.0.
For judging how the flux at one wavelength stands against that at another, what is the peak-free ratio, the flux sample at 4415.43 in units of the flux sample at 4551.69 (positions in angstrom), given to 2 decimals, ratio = 0.95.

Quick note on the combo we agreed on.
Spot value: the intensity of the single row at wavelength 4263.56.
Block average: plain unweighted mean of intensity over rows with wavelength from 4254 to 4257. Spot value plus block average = 1.09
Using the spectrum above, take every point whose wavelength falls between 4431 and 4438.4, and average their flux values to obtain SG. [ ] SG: 0.45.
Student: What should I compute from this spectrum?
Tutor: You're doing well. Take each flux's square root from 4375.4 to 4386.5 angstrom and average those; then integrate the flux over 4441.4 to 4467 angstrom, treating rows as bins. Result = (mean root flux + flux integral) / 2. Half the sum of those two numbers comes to 6.6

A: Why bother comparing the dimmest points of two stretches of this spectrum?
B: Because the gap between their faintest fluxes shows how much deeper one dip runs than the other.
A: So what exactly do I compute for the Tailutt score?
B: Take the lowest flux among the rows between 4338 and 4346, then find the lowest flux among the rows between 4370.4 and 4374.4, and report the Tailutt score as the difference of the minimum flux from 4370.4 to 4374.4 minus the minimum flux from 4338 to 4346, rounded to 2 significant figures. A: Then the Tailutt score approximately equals 0.087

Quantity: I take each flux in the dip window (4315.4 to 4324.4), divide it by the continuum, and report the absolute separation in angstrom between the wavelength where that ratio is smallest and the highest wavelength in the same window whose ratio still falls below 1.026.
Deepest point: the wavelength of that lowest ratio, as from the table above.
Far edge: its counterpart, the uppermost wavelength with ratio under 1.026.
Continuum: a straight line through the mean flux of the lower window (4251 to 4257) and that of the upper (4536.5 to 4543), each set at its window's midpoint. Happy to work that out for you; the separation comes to 0.0 angstrom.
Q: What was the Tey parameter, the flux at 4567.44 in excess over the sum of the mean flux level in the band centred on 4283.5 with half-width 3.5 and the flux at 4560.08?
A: -0.56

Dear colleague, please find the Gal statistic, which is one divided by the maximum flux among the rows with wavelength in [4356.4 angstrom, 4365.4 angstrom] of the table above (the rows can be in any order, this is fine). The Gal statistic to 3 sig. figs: 2.03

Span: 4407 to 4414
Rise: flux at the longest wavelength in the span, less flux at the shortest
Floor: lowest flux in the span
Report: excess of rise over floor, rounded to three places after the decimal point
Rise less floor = -0.529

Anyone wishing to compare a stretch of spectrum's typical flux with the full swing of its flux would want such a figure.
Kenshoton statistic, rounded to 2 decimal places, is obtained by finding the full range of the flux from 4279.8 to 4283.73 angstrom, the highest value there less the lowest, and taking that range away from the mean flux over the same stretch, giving 0.51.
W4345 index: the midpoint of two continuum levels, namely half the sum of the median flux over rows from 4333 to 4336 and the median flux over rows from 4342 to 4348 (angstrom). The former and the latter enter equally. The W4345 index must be 0.417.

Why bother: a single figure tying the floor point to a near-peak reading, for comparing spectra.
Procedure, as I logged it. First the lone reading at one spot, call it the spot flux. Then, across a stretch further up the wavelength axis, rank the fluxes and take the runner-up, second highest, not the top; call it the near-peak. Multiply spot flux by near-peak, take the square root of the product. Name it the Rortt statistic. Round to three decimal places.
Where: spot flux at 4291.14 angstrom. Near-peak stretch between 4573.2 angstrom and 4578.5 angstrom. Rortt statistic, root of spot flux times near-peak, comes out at 0.517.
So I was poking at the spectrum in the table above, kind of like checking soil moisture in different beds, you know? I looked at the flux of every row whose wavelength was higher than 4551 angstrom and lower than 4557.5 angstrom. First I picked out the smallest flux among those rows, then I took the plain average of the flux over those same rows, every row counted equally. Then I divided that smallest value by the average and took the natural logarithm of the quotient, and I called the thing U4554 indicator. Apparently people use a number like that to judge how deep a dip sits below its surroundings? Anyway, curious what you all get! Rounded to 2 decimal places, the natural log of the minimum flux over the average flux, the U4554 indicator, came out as -0.05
